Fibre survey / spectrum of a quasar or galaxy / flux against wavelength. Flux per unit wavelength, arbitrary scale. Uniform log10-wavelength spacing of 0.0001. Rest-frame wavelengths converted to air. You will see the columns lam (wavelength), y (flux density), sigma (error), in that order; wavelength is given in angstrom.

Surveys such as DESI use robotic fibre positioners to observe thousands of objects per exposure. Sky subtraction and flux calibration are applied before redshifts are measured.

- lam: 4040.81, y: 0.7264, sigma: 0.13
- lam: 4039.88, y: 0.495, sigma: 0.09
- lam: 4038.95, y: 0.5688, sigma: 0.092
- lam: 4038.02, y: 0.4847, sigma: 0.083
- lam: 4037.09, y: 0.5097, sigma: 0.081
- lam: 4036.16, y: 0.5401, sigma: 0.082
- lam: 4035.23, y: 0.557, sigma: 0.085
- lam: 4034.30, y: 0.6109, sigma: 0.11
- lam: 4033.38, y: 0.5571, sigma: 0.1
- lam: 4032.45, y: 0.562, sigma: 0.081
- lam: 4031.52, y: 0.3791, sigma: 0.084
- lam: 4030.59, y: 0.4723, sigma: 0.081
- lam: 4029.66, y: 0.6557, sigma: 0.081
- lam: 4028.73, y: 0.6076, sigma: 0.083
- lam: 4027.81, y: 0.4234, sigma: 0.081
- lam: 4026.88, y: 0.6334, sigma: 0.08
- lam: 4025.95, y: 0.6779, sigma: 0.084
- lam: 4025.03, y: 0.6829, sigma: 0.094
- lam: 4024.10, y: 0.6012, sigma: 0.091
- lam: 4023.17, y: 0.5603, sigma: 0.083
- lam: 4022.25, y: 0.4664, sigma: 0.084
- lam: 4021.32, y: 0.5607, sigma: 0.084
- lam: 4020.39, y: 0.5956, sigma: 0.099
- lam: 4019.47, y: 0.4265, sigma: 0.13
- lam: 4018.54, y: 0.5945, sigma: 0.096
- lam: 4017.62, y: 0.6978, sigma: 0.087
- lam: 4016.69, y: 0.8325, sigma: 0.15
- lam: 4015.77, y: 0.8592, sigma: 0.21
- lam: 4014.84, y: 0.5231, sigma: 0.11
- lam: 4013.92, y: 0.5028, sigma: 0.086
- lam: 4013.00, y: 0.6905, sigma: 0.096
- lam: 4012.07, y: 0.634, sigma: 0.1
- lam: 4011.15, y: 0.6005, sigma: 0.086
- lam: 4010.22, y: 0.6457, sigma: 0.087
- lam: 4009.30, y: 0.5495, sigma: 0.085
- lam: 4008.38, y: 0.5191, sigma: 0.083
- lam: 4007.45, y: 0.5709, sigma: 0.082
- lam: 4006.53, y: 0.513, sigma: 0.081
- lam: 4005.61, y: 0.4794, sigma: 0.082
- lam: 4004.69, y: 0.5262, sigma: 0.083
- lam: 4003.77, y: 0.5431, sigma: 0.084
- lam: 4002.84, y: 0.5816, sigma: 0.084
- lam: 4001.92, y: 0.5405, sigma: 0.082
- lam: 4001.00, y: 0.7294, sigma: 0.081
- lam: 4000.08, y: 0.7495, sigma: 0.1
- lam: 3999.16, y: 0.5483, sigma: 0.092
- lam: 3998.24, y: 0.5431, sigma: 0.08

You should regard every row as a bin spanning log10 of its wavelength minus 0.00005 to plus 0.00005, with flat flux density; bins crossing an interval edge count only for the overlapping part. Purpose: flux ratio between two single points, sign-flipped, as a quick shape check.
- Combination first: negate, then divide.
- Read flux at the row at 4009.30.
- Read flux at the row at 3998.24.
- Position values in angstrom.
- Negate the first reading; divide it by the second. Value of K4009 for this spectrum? -1.01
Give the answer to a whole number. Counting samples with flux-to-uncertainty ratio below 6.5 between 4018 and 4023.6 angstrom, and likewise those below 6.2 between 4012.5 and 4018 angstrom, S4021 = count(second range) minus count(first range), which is 0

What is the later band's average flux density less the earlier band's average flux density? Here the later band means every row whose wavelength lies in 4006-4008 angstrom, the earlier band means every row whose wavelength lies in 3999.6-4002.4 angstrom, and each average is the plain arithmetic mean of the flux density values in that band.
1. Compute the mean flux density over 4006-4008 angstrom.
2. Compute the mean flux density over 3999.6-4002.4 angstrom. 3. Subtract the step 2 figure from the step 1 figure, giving -0.13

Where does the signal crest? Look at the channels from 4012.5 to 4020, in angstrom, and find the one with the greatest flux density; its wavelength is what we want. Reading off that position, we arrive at 4015.77 angstrom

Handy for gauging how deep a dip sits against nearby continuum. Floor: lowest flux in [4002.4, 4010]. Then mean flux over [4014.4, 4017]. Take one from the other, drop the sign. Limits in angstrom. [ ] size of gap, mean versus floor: 0.26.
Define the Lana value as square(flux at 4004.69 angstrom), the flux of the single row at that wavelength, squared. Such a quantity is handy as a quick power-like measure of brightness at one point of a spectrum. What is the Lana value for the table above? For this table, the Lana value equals 0.28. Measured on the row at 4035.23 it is 0.31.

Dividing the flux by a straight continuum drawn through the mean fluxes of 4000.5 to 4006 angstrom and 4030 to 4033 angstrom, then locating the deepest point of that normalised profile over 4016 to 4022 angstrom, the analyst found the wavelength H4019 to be 4019.47 angstrom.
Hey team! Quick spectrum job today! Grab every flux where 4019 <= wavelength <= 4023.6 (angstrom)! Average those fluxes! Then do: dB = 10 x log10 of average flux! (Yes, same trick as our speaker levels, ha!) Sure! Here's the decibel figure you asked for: -2.8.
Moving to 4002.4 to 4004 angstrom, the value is -2.5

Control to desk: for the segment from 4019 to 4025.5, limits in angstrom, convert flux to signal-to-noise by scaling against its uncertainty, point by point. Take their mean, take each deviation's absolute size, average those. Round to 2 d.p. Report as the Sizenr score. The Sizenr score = 0.92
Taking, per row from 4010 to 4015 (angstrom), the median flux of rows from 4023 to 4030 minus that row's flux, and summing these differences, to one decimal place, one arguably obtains 0.1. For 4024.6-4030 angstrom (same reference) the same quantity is 0.0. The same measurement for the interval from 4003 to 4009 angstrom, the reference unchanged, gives 0.6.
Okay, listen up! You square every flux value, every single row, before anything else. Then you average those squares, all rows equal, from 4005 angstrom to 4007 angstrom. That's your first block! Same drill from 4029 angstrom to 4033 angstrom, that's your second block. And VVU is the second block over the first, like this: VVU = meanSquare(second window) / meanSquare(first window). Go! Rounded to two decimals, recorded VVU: 1.13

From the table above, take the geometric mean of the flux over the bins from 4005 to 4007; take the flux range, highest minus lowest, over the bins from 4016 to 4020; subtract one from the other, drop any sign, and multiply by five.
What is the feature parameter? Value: 0.4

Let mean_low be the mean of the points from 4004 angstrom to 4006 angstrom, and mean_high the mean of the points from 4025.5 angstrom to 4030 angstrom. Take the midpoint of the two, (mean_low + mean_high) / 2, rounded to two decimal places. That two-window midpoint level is 0.55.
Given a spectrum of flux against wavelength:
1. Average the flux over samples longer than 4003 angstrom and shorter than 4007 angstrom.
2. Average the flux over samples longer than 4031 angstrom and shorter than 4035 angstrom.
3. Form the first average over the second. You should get 0.98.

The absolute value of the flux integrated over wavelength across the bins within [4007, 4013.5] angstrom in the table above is 3.9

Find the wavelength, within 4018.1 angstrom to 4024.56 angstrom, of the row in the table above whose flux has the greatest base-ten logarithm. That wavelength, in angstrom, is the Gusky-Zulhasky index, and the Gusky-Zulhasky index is 4024.10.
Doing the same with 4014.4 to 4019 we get 4015.77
